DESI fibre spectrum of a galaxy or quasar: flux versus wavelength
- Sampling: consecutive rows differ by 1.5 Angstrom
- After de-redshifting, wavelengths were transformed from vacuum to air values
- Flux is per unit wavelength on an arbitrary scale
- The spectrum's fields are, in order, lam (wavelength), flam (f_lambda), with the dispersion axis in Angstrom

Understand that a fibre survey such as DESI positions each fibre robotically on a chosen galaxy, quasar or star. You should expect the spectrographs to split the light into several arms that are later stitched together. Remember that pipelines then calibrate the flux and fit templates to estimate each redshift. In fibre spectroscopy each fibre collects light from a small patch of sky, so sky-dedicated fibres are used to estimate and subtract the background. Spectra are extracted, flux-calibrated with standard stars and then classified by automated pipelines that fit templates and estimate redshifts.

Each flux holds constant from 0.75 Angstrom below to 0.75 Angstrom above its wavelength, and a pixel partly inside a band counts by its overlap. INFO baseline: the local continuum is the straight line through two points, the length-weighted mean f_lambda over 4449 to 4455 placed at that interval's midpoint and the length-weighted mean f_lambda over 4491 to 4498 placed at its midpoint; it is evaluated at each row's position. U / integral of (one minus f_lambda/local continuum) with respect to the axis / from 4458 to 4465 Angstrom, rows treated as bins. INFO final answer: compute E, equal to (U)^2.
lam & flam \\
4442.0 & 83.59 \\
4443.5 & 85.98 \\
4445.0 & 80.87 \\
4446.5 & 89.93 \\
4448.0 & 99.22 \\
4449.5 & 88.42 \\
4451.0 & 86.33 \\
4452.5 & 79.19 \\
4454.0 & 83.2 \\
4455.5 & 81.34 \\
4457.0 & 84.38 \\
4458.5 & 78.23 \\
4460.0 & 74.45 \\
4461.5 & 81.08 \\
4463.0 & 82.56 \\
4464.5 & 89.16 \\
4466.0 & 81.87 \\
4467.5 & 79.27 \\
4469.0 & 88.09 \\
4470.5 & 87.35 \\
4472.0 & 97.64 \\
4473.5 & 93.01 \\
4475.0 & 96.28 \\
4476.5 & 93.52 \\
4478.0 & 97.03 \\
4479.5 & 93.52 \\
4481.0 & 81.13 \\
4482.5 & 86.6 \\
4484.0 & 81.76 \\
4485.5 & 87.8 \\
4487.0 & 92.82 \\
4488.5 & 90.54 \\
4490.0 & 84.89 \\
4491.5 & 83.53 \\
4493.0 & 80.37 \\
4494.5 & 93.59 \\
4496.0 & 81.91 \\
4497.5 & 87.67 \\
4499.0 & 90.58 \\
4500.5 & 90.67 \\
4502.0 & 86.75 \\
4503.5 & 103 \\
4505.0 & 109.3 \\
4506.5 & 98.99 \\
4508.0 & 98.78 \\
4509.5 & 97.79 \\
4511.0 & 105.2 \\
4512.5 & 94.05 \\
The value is 0.08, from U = 0.3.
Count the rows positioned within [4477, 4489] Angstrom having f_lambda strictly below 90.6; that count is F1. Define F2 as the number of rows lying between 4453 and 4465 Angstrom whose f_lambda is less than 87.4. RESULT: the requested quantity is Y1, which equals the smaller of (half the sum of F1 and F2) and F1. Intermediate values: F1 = 5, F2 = 7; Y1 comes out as 5.0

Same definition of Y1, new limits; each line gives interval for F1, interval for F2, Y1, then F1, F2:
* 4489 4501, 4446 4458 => 5.5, 6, 5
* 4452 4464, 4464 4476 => 5.5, 8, 3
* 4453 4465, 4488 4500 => 6.0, 8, 4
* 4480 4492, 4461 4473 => 6.0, 7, 5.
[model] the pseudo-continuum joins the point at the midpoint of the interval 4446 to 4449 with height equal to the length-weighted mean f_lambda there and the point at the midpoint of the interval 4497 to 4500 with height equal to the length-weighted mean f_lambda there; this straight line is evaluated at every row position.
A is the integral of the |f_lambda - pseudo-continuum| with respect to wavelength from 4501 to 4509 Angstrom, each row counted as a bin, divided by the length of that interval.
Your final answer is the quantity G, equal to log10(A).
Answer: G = 1.0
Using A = 11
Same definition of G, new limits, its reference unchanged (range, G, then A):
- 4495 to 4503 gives 0.5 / 3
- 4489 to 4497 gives 0.8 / 6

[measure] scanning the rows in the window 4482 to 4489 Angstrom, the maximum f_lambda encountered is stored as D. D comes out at 92.82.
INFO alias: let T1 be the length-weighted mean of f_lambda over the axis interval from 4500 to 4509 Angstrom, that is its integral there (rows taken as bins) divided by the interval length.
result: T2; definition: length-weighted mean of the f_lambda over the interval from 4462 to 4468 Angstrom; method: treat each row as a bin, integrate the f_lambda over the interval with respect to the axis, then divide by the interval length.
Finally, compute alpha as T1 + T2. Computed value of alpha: 181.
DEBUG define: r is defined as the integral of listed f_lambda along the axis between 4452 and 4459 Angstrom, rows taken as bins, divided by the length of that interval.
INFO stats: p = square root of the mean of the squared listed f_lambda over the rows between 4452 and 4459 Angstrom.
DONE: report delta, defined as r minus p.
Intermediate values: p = 81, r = 81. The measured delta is 0.15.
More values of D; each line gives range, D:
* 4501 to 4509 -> 109.3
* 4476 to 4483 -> 97.03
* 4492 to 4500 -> 93.59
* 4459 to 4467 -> 89.16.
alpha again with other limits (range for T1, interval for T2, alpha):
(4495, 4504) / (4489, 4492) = 175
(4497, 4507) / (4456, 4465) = 177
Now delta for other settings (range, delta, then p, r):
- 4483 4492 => 0.00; 87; 87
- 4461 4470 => 0.09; 84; 84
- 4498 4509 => -0.47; 97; 97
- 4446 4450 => 0.30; 93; 93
